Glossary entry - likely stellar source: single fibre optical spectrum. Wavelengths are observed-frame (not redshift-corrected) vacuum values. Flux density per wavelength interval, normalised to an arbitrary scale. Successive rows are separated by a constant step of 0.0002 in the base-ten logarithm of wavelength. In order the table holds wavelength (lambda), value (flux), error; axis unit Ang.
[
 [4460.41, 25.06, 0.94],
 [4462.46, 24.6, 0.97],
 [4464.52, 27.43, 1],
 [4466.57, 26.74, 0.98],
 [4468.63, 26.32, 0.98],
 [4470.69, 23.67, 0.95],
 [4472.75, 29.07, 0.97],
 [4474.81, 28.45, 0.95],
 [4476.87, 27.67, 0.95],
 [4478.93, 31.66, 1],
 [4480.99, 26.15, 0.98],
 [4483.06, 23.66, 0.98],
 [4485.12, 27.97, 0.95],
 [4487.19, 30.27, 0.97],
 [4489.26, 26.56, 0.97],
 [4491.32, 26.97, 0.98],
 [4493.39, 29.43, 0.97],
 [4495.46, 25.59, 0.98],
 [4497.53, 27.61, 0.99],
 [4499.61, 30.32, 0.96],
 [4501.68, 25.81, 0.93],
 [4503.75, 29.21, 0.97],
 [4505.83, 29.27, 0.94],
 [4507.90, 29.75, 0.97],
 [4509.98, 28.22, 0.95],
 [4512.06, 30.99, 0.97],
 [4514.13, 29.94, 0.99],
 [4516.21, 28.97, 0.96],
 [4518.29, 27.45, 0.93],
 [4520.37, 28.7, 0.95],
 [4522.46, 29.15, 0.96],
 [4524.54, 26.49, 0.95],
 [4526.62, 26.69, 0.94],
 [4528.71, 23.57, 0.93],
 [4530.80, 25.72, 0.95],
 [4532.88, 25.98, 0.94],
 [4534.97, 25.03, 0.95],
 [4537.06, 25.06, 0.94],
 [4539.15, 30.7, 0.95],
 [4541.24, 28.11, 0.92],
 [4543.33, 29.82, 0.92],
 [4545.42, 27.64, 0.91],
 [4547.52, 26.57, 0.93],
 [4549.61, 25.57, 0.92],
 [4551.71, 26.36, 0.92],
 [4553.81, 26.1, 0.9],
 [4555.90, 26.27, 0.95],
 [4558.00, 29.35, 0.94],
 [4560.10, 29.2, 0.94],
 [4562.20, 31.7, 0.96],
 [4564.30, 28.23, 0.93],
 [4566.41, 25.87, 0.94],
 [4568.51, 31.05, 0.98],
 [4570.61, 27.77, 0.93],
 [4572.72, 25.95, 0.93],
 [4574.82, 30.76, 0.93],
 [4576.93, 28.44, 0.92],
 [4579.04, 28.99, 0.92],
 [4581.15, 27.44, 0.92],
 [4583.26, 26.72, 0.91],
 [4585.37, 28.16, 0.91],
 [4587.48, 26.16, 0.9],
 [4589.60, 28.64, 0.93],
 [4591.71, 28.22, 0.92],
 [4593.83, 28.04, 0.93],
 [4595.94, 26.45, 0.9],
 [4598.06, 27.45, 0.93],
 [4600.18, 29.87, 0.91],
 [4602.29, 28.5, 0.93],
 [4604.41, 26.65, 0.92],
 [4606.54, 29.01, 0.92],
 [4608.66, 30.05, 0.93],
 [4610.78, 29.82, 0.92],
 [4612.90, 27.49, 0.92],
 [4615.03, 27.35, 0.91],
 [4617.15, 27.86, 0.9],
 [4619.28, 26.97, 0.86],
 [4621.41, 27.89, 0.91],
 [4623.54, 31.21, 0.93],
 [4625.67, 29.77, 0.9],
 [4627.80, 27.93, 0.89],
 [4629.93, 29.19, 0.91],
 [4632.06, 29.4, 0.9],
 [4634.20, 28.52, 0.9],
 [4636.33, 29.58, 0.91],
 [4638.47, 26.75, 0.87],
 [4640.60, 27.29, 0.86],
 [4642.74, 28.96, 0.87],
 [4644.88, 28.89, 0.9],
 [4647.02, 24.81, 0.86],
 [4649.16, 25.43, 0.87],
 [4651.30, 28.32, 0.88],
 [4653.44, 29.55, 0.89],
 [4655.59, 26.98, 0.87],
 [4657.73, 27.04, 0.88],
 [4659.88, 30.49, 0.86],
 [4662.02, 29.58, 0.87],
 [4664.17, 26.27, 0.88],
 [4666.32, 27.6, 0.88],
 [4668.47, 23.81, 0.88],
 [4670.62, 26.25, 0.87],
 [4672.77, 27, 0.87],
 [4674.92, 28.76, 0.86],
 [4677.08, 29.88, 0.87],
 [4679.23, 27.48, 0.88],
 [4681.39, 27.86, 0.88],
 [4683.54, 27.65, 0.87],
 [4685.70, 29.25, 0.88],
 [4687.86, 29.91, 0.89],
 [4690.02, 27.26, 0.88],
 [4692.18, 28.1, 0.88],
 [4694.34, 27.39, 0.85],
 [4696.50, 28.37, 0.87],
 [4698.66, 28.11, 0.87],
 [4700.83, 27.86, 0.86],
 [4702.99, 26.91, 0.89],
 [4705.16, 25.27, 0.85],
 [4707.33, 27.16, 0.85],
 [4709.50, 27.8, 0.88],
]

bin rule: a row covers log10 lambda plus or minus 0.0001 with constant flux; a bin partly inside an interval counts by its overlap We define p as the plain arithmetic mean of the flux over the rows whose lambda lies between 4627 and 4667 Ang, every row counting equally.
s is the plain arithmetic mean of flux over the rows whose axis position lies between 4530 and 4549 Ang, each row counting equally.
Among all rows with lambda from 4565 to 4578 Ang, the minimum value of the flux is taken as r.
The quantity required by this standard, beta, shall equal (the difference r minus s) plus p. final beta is 26.7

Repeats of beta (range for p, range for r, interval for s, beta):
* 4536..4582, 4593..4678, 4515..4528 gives 23.9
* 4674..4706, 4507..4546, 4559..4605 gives 23.4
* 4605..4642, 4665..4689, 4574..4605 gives 24.4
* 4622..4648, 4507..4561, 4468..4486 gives 24.9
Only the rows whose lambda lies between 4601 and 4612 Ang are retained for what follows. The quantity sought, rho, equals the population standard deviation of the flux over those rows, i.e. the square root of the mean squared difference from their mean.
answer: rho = 1.2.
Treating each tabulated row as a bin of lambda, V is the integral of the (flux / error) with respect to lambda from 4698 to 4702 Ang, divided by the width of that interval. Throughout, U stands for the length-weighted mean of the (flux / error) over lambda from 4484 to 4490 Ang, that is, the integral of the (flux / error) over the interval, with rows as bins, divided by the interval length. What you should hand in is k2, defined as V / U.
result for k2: 1.10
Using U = 29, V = 32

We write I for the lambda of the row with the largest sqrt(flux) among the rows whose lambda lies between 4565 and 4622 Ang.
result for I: 4568.51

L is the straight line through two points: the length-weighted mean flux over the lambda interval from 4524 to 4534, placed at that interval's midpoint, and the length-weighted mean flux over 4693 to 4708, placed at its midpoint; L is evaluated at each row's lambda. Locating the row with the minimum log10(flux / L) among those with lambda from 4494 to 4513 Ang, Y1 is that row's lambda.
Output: 4495.46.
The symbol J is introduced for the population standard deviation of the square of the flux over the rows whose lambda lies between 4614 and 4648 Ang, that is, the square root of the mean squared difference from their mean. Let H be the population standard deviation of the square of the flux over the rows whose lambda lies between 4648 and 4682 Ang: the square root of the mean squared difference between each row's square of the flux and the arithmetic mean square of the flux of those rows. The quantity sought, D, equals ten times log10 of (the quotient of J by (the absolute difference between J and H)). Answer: 8.2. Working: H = 94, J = 82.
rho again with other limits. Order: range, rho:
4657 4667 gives 1.6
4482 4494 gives 2.1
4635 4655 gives 1.7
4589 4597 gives 0.8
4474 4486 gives 2.4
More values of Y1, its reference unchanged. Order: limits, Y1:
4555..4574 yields 4566.41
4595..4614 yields 4595.94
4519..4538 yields 4528.71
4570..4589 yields 4572.72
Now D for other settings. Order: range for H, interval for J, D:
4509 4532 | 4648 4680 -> 8.8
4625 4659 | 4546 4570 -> 4.9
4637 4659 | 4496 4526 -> 28.3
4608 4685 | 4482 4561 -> 7.7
